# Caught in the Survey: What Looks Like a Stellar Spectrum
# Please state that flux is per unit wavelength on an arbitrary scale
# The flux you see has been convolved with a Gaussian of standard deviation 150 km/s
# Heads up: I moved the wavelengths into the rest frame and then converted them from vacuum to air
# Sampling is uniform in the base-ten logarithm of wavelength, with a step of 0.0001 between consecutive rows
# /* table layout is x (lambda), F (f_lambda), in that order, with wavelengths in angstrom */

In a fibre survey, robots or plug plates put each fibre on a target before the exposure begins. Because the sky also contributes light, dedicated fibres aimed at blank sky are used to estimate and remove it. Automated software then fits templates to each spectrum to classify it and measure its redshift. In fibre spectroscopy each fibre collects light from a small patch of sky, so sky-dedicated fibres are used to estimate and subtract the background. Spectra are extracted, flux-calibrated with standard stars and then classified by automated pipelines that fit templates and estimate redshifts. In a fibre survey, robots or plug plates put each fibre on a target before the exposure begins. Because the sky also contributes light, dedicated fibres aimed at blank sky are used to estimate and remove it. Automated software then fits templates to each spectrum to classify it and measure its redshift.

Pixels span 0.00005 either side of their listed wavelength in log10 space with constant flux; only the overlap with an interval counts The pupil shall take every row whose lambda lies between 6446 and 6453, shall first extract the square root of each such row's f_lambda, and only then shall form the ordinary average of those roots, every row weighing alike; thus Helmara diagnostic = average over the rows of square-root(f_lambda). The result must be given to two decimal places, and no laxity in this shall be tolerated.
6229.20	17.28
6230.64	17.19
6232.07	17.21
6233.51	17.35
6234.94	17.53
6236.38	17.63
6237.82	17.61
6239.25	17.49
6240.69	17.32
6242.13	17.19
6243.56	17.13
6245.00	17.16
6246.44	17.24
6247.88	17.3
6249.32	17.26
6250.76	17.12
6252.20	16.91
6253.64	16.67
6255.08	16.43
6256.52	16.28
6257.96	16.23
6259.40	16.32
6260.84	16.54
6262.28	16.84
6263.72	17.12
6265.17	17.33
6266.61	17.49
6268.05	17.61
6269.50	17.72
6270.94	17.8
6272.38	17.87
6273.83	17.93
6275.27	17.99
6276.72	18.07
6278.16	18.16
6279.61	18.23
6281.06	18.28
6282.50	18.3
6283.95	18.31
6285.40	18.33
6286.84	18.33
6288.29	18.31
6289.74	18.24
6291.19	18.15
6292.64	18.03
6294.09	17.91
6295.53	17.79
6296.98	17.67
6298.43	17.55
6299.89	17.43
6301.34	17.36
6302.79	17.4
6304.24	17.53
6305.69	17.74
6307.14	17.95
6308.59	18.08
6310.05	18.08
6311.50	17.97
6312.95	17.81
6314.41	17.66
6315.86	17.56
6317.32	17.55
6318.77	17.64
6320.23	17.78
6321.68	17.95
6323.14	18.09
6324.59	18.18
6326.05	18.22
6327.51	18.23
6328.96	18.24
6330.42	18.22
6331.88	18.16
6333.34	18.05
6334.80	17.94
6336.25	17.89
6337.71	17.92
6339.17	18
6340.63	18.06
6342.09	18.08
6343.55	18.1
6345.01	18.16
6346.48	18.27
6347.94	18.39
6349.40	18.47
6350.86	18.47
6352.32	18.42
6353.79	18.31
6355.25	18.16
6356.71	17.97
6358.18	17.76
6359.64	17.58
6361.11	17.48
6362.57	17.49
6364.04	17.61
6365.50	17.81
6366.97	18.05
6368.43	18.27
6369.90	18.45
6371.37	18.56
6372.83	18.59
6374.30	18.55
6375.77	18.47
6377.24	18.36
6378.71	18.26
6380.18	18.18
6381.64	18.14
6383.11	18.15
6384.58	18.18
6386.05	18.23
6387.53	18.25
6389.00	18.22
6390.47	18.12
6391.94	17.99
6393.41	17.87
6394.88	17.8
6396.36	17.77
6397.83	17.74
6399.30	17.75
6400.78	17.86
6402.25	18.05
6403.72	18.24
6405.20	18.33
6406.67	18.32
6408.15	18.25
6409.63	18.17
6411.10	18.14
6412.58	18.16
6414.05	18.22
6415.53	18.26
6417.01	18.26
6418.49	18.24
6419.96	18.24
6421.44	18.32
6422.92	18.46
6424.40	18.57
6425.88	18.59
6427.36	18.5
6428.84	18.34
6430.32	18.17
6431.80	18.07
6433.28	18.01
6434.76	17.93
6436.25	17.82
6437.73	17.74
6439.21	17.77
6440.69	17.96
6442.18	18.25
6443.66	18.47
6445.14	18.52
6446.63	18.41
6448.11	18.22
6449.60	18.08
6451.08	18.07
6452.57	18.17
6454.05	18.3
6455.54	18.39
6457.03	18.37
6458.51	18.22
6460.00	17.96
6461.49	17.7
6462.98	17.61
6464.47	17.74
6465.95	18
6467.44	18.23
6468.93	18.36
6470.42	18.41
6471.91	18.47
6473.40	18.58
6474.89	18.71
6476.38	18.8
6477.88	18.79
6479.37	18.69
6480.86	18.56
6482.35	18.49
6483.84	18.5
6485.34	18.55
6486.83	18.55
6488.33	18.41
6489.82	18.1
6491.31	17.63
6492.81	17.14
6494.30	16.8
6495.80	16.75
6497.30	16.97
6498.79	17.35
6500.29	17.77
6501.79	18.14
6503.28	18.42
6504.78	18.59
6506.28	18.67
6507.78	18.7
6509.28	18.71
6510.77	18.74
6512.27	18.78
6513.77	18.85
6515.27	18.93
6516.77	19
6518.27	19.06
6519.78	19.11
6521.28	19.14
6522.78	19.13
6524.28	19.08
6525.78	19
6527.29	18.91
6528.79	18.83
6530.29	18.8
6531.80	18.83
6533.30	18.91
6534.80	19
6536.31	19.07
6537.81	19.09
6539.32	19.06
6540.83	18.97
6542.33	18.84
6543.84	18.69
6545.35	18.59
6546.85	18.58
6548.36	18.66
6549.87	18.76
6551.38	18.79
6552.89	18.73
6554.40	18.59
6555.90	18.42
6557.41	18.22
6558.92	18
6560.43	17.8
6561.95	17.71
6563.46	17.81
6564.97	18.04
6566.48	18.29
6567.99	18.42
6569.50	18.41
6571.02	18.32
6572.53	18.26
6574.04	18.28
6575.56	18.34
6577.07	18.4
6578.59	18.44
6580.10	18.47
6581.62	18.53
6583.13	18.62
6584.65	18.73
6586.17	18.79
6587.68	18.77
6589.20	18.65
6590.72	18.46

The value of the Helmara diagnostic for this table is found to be 4.26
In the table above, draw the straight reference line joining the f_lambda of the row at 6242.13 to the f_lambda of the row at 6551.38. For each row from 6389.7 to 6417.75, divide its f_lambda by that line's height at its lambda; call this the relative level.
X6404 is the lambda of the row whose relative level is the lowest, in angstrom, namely 6397.83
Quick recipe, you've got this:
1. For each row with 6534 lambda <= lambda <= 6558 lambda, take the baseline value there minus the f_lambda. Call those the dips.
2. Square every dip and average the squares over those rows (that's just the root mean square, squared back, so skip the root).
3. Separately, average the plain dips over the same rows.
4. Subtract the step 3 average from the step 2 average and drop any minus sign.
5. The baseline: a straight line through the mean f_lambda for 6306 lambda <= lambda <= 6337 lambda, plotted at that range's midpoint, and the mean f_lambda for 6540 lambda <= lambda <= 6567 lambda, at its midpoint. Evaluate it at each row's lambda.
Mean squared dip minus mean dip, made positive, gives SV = 0.54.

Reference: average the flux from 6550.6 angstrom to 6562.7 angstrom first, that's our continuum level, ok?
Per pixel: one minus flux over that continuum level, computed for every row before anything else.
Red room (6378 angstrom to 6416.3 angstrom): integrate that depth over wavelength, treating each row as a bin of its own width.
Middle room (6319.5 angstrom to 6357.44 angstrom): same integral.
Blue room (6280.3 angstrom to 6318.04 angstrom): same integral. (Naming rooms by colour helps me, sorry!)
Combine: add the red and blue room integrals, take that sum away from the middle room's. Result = -0.9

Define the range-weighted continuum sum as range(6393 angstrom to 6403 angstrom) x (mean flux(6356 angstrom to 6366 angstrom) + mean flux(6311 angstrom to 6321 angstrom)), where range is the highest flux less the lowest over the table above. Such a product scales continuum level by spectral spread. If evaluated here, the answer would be 11.0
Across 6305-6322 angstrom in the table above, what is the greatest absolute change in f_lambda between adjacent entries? 0.21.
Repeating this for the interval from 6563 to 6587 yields 0.25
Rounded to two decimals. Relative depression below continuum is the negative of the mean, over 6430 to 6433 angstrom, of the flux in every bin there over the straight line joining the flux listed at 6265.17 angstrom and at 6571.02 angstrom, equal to -1.01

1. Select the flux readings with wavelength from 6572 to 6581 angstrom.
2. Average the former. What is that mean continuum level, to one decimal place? 18.4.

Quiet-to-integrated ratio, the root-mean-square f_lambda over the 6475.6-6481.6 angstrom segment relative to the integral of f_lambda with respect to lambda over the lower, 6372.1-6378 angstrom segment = 0.172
